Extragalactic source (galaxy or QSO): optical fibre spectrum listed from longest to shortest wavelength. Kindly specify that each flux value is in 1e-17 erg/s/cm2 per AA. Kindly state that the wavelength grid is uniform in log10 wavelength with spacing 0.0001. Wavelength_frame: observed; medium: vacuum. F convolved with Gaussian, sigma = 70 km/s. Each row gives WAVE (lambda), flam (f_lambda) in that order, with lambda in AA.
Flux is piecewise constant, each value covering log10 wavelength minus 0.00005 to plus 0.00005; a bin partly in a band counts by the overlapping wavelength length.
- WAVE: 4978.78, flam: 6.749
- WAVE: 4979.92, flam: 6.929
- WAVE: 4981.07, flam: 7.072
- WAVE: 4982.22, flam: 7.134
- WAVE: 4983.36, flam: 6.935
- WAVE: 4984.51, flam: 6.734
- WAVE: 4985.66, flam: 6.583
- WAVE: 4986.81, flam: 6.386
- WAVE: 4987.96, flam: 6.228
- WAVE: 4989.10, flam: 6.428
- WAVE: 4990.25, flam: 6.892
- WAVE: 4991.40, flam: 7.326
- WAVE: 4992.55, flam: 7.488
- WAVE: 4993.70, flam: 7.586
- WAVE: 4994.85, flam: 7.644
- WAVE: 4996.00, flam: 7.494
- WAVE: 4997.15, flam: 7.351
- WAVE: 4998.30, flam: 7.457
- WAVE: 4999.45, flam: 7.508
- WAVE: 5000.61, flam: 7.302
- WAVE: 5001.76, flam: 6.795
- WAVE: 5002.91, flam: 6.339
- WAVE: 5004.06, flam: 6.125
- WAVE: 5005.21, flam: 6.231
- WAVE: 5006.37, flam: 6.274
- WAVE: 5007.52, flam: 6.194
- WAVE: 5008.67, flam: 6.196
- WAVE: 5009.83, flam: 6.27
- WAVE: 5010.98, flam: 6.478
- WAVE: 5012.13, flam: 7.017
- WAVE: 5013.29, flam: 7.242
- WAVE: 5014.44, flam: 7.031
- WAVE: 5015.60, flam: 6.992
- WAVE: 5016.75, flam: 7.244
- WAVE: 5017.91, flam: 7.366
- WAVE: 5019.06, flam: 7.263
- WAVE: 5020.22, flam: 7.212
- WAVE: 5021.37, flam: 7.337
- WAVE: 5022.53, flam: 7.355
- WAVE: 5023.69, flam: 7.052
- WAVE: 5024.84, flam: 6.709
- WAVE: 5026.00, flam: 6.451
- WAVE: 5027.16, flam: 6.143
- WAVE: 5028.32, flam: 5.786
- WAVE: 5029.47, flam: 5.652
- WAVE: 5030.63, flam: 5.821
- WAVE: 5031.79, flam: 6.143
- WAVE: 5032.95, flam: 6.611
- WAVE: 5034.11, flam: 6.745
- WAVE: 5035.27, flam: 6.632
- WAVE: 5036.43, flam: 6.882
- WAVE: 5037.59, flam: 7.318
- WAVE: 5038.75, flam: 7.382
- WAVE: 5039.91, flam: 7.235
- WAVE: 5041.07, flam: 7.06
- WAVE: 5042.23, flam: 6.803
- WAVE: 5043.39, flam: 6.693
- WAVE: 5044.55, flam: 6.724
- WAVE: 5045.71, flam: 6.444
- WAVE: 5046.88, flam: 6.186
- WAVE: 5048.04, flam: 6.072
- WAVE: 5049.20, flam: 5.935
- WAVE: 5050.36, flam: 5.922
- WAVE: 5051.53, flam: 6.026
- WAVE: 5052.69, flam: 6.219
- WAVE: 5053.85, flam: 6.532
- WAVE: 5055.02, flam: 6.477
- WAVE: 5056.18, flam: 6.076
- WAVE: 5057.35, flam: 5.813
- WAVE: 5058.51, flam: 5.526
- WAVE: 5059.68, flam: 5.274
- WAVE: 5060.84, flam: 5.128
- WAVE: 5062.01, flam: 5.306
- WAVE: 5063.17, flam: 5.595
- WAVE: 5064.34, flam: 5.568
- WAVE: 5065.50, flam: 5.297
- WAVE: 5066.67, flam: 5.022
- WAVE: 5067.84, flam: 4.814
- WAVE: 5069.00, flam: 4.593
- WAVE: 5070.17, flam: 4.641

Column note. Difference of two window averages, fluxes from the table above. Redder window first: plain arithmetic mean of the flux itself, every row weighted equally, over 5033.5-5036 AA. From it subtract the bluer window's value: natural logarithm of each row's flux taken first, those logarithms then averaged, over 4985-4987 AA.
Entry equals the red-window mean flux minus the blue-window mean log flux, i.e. 4.82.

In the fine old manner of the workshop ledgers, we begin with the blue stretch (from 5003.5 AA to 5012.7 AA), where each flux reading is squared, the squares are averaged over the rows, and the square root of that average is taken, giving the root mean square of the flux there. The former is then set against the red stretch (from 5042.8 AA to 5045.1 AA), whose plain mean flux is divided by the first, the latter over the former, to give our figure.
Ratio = 1.06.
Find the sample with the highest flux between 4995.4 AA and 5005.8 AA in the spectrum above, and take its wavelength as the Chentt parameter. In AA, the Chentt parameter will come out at 4999.45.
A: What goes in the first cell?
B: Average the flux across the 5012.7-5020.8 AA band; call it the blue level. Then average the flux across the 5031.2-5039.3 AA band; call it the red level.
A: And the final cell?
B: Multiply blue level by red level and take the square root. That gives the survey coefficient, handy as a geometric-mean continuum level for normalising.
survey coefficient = 7.00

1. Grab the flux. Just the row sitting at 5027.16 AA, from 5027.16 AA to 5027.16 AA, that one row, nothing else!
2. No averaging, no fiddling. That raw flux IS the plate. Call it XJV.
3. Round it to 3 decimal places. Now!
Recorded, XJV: 6.143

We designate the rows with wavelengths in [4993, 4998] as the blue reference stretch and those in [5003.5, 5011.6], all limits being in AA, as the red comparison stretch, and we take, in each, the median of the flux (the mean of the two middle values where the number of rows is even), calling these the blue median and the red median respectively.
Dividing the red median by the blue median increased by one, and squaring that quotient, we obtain 0.53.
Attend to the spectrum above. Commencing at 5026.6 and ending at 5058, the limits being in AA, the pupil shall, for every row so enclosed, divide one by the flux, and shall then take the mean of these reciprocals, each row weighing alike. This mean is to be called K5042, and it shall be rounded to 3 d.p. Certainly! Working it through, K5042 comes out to 0.157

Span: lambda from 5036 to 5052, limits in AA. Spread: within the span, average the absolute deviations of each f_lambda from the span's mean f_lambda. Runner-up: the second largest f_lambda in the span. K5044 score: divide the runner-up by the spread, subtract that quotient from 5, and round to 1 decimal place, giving -11.3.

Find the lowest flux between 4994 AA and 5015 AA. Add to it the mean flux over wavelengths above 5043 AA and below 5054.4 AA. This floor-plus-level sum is 12.4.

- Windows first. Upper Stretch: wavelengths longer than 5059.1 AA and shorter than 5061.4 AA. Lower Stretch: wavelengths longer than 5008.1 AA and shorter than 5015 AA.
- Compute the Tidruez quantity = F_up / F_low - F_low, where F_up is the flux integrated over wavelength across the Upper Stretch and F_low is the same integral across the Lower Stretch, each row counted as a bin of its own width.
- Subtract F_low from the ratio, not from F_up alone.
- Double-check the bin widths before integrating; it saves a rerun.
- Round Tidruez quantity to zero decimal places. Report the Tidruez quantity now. -46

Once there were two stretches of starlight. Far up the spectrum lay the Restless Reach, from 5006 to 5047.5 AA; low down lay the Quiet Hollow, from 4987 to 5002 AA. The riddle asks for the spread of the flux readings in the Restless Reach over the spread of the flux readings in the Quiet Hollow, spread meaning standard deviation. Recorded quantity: 1.1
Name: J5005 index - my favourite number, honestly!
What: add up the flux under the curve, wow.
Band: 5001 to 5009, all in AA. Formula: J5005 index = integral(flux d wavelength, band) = 51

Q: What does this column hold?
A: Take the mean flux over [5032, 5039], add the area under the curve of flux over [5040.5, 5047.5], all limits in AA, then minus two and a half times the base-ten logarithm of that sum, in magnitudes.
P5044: -4.32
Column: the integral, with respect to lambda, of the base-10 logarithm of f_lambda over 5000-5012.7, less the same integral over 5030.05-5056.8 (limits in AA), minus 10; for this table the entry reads -21.4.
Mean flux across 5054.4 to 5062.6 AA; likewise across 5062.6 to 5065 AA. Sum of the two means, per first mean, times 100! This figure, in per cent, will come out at 199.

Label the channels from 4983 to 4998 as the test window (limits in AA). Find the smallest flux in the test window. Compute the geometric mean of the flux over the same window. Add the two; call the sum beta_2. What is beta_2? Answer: 13.2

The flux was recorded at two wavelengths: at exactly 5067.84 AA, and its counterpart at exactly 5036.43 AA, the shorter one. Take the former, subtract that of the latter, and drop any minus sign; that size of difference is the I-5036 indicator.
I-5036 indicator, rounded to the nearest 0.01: 2.07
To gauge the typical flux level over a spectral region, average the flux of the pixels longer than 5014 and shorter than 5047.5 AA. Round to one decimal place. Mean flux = 6.8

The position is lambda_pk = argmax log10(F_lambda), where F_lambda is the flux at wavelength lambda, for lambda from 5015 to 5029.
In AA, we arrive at 5017.91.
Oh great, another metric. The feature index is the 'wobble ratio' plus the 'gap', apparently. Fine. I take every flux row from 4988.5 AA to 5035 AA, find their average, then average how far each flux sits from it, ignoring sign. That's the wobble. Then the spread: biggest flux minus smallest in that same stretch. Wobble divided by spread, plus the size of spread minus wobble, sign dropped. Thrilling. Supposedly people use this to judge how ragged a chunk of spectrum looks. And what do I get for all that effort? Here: 1.74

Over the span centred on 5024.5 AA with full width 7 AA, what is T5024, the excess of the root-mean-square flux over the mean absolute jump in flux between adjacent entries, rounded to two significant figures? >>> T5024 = 6.6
